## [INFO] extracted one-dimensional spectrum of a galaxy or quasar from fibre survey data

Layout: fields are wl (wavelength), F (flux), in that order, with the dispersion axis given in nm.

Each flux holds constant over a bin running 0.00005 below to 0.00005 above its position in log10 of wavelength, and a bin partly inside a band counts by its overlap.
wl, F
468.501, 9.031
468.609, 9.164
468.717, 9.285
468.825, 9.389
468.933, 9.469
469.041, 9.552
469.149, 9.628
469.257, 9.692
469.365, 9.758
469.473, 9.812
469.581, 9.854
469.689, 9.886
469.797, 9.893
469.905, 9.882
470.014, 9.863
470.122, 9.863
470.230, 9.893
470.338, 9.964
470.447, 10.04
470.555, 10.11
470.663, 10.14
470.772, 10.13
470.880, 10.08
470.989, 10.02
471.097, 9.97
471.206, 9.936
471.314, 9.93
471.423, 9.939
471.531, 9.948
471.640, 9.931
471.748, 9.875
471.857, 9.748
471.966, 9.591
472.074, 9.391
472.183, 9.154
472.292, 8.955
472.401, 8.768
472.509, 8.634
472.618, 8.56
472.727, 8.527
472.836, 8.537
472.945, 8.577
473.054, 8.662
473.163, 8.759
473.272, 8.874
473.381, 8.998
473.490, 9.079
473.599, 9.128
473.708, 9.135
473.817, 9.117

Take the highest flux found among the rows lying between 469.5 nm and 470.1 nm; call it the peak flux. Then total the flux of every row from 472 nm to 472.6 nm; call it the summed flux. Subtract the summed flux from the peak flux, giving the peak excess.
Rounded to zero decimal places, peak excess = -35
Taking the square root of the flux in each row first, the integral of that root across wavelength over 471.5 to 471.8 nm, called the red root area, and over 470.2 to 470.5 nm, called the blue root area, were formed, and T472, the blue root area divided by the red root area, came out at 1.00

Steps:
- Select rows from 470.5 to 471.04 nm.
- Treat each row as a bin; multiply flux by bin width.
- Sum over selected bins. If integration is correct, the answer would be 5.5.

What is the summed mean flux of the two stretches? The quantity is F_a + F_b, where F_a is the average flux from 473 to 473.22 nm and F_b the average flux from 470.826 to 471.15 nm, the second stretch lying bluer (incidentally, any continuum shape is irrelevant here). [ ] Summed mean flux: 18.7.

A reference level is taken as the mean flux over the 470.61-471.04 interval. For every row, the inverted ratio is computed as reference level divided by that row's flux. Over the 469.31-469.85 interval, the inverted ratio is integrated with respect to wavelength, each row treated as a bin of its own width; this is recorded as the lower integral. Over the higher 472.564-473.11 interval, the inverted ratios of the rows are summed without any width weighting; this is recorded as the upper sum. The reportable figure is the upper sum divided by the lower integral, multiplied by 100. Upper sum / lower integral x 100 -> 1062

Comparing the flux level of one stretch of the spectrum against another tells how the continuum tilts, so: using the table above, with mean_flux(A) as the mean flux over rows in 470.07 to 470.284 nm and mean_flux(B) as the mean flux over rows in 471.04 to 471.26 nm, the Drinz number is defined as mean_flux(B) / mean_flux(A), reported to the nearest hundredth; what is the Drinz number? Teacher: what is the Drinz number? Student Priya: 1.01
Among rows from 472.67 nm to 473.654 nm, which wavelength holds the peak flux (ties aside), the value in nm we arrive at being 473.599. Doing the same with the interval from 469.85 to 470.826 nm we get 470.663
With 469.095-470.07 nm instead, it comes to 469.797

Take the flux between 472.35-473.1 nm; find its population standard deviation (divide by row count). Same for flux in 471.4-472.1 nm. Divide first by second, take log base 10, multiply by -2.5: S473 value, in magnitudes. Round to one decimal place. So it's 1.0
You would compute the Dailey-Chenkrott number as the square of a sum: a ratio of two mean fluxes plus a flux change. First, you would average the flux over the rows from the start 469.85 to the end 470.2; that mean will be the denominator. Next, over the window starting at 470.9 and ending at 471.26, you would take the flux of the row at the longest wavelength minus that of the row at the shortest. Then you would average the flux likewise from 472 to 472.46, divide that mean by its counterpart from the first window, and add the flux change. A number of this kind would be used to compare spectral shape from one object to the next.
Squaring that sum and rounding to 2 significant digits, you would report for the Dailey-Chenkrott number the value 0.70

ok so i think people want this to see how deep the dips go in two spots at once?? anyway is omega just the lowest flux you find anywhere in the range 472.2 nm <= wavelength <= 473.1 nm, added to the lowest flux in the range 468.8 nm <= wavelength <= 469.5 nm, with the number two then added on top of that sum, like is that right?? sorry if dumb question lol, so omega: 19.9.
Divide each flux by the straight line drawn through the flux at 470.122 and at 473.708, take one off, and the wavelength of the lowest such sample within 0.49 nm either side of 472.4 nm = 472.727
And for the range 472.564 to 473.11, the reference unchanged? 472.727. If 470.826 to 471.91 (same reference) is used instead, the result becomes 471.857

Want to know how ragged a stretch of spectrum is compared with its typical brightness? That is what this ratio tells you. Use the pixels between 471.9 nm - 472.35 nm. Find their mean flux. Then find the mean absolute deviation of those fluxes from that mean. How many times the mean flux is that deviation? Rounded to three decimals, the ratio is 0.024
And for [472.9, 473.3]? 0.011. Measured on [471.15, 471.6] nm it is 0.001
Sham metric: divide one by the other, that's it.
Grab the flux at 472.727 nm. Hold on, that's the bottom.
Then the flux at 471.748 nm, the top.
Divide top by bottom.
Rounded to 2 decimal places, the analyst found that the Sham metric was 1.16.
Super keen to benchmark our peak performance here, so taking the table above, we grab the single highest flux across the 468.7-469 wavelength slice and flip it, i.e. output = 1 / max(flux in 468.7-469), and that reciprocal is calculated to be 0.106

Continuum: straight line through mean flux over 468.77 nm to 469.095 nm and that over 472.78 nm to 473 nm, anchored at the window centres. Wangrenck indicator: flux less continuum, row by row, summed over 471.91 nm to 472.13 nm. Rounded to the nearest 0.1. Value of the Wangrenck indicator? 1.5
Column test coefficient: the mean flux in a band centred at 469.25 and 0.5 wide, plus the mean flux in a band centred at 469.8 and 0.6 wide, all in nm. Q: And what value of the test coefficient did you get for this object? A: 19.6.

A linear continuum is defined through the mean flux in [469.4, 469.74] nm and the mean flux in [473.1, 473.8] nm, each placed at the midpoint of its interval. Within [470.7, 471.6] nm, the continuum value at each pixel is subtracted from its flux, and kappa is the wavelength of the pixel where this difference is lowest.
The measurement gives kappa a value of 471.206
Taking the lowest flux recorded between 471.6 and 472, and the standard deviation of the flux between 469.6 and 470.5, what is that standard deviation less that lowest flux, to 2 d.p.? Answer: -9.53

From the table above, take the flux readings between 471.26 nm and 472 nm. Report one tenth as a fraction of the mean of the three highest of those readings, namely 0.0101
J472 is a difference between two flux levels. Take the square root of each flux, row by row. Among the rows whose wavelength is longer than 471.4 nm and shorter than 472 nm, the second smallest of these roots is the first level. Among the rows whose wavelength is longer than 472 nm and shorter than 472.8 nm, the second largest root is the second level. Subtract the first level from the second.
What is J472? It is -0.10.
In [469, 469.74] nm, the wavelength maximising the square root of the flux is 469.689 nm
